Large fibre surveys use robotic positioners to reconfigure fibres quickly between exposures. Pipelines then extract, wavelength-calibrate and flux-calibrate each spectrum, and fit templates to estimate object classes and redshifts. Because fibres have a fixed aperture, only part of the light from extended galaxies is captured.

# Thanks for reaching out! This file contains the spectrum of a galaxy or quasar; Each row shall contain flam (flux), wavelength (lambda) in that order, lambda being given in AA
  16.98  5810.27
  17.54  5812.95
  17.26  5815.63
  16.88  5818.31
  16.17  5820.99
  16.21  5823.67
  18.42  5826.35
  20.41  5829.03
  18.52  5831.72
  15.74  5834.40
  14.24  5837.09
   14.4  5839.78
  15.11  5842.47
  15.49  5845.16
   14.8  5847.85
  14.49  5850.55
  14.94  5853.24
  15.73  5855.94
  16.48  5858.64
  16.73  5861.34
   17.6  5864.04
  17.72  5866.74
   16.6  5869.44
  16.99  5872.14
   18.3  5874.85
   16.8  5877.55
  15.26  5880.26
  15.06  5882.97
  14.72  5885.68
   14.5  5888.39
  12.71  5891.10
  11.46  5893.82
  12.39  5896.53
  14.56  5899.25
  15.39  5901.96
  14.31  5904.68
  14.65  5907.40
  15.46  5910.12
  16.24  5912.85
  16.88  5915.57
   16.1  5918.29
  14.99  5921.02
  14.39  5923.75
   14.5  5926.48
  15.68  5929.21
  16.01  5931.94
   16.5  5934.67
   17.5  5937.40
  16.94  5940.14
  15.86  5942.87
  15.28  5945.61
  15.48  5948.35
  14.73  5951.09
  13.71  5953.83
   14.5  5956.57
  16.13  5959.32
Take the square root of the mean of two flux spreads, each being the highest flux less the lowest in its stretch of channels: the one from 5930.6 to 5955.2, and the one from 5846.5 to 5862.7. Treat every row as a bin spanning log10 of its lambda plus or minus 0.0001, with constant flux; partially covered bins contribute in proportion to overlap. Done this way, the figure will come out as 1.74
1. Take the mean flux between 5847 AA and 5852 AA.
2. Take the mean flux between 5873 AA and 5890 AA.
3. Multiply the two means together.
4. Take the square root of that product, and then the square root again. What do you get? 3.90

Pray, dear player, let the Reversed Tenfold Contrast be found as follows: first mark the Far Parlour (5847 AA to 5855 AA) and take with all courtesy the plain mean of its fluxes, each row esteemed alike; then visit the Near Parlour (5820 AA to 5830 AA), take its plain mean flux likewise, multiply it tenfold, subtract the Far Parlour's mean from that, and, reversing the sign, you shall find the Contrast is -163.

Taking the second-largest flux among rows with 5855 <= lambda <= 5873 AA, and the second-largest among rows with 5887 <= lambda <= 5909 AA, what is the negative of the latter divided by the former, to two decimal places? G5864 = -0.83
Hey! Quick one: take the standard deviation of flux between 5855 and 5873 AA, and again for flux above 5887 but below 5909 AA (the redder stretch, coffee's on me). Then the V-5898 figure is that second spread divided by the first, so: 2.0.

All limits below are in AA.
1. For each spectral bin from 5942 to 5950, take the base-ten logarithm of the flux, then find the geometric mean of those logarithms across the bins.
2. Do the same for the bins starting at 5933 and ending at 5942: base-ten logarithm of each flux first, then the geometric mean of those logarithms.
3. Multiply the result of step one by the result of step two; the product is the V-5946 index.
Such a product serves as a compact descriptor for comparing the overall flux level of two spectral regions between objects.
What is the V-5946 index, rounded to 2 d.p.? 1.47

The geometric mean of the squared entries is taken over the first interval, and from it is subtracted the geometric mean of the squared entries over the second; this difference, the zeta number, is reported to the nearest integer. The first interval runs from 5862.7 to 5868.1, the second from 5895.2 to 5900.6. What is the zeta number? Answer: 131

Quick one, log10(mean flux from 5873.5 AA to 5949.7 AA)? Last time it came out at 1.18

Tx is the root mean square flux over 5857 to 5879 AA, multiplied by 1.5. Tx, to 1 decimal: 25.7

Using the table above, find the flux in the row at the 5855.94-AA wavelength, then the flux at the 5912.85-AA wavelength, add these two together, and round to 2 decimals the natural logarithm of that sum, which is 3.46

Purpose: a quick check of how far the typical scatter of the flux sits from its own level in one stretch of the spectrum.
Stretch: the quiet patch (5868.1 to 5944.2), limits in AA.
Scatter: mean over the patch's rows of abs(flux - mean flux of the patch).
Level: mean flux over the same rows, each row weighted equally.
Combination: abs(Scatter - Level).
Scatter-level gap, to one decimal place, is 14.2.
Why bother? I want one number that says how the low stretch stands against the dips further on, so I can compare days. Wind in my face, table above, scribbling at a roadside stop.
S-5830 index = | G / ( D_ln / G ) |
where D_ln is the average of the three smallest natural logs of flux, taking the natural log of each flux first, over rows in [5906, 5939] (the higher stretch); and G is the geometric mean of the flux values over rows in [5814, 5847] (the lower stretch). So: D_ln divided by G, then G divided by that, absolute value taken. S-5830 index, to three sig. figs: 102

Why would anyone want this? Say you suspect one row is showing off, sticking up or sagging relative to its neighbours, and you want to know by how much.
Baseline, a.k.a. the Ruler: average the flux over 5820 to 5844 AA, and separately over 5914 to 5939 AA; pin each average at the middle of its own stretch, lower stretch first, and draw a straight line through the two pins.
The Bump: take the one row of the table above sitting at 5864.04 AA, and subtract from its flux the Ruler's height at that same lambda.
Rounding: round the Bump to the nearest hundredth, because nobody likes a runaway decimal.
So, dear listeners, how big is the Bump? 1.27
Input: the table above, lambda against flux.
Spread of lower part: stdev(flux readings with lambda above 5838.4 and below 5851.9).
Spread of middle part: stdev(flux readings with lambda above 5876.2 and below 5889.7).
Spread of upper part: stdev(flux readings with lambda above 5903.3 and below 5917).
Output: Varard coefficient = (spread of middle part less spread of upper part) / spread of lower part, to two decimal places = -0.37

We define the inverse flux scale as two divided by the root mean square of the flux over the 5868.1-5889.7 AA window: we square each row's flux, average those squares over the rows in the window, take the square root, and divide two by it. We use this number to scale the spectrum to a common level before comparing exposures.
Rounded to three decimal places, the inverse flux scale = 0.124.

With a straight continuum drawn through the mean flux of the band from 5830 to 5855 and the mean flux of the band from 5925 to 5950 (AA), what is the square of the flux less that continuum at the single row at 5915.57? 1.1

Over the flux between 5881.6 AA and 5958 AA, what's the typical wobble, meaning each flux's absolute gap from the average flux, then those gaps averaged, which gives 1.0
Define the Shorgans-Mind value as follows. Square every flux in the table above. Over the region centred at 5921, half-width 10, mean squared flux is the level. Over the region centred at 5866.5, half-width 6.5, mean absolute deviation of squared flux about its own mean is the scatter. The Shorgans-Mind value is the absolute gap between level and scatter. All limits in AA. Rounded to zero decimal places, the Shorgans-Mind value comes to 228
